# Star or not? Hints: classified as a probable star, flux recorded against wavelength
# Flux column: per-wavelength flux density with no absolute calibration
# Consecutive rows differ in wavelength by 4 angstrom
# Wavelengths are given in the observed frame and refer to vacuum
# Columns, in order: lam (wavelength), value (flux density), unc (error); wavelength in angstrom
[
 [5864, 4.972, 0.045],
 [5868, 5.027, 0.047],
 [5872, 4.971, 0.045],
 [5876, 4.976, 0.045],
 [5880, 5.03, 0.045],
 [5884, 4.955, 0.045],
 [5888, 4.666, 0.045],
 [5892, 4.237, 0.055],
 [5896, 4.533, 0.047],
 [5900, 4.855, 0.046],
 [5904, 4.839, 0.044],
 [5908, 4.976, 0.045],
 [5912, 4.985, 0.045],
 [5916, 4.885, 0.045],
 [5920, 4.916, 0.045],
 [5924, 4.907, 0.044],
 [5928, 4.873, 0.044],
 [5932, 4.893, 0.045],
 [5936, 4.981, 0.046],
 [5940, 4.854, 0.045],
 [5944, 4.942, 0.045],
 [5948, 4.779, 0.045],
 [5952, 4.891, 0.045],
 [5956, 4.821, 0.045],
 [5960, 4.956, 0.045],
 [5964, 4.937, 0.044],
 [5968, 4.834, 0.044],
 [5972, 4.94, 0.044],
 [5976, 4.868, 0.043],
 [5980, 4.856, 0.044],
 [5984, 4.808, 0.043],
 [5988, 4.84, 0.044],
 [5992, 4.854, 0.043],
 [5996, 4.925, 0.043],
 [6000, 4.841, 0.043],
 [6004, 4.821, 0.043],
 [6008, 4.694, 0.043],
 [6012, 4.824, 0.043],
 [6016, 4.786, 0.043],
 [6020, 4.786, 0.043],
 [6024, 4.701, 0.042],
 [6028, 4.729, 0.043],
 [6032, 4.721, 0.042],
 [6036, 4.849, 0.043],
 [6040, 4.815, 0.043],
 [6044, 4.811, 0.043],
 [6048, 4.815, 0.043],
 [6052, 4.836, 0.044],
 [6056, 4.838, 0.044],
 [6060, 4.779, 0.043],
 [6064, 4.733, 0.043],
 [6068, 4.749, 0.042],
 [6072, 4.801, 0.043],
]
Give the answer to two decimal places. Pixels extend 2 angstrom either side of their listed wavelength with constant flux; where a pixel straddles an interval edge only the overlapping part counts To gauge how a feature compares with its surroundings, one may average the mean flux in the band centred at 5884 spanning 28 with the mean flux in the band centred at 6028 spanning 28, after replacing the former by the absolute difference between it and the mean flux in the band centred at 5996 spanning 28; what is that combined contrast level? 2.41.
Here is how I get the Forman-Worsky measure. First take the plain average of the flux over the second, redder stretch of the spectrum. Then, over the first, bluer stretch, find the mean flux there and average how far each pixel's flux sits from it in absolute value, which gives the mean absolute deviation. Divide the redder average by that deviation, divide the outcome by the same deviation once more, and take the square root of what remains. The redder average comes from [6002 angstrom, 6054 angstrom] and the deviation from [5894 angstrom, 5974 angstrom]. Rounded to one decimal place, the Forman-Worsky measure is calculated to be 33.6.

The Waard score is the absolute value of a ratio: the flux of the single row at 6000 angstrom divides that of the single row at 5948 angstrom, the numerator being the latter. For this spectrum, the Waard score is 0.99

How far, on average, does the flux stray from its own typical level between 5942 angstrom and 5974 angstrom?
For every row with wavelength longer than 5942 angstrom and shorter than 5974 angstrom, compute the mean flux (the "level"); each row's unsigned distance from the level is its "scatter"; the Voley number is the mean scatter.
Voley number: 0.057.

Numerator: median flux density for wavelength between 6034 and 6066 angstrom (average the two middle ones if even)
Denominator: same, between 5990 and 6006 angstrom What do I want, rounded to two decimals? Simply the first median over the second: 0.99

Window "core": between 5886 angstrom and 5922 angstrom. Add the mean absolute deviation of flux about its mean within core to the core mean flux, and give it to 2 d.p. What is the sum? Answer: 4.96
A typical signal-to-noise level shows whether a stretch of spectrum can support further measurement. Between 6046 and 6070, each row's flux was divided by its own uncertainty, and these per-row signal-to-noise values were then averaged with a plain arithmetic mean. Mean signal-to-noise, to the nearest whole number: 111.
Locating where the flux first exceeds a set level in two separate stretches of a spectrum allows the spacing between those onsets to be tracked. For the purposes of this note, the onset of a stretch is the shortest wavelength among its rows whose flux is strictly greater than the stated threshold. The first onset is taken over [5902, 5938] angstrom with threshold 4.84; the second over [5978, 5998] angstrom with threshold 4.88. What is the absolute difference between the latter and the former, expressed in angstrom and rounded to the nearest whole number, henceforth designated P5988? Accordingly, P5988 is 88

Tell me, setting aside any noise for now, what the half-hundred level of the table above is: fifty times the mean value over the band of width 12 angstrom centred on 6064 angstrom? 238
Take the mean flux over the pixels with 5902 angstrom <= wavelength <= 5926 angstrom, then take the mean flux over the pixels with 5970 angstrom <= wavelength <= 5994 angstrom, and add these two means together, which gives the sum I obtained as 9.78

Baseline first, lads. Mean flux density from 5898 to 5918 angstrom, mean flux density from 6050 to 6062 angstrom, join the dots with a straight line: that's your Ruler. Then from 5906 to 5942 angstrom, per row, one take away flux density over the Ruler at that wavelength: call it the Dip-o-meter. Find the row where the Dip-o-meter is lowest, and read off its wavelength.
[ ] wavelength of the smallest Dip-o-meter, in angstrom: 5936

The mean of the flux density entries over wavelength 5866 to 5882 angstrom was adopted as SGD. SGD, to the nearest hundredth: 5.00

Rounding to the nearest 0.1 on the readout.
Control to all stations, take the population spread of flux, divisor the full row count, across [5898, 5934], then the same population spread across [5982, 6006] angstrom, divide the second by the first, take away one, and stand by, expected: -0.2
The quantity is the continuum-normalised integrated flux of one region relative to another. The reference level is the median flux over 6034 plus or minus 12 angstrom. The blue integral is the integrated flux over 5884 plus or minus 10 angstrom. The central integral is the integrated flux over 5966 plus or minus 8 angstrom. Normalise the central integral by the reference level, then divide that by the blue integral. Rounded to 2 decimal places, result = 0.17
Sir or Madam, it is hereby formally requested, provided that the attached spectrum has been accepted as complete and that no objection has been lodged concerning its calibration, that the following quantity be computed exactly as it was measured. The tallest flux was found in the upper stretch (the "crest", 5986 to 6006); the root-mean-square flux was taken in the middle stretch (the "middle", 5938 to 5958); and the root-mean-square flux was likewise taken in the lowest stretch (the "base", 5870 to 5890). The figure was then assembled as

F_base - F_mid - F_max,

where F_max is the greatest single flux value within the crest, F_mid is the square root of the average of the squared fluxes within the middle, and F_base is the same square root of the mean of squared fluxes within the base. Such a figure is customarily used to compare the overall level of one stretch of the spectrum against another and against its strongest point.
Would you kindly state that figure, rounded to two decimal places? -4.86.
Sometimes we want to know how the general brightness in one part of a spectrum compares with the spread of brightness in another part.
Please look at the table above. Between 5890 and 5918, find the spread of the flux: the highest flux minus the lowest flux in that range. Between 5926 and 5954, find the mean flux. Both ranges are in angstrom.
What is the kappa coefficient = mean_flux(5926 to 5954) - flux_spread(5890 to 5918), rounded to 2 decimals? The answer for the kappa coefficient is 4.14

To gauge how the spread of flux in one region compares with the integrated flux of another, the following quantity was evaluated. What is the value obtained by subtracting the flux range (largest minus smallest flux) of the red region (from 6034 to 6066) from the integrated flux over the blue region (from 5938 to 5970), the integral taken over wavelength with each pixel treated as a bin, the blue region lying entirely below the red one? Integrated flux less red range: 156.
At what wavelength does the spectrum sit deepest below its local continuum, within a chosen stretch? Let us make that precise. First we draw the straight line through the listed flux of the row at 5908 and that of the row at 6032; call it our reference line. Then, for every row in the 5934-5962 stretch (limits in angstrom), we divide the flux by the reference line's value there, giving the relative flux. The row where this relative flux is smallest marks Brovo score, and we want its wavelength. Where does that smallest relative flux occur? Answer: 5948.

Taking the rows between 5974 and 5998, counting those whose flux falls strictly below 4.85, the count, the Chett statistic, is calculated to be 2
